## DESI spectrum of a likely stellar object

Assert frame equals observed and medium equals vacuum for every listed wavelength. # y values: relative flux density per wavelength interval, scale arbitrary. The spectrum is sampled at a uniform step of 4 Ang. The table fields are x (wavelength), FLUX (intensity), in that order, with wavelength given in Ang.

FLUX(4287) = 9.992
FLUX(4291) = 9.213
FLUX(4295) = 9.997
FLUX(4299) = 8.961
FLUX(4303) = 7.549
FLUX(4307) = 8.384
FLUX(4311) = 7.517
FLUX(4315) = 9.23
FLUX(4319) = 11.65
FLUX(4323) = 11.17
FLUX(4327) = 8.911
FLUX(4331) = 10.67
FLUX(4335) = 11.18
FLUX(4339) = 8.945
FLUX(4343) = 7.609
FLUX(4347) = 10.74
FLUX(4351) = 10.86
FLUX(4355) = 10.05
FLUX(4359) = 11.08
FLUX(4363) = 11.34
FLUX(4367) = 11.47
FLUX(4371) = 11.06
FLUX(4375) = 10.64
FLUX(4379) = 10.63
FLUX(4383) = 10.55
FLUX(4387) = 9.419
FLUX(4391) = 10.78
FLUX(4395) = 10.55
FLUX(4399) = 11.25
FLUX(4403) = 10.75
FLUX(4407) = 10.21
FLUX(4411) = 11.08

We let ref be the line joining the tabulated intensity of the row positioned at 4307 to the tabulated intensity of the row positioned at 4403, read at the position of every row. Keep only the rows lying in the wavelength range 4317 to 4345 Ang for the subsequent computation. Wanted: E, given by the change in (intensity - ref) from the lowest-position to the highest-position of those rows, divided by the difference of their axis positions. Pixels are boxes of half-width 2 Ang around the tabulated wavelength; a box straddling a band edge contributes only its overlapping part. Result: -0.19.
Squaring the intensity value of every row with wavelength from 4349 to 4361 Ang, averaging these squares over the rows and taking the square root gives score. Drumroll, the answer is 10.7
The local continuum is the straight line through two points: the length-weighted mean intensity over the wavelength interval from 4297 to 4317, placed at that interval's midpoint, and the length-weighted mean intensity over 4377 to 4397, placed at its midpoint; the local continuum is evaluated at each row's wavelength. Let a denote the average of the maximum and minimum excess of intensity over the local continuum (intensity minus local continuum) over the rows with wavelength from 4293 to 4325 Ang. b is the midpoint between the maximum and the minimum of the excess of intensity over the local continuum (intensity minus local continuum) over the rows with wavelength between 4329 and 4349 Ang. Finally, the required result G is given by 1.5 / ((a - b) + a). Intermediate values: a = 1.05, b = 0.2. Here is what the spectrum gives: 0.8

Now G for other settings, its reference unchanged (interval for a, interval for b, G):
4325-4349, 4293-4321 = -2.7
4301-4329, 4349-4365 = 1.4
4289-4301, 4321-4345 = 0.6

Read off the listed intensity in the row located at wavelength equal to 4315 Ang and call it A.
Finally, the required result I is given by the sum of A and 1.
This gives 10.2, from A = 9.23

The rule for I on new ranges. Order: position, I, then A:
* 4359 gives 12.1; 11.08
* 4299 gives 10.0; 8.961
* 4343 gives 8.6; 7.609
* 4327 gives 9.9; 8.911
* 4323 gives 12.2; 11.17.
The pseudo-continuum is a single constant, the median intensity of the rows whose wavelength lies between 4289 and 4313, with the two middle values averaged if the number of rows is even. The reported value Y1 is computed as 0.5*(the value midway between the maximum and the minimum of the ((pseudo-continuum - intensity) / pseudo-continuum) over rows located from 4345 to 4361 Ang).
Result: -0.109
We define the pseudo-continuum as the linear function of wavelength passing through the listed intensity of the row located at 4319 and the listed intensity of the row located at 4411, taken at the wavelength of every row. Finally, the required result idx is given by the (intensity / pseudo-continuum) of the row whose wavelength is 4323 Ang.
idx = 0.96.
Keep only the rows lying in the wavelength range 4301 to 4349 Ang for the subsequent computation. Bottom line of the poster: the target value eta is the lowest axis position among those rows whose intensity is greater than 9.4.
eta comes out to 4319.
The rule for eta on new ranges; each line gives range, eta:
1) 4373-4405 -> 4375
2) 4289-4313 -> 4295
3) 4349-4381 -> 4351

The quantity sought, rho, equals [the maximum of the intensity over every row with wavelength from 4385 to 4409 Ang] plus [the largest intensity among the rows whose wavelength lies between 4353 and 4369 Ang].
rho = 22.7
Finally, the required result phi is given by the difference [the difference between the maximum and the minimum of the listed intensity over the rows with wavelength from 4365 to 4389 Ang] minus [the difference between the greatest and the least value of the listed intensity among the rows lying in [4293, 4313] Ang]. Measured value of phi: -0.4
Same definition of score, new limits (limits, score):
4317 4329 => 10.6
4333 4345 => 9.4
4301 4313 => 7.8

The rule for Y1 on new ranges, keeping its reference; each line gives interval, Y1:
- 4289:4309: -0.006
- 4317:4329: -0.093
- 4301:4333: -0.053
